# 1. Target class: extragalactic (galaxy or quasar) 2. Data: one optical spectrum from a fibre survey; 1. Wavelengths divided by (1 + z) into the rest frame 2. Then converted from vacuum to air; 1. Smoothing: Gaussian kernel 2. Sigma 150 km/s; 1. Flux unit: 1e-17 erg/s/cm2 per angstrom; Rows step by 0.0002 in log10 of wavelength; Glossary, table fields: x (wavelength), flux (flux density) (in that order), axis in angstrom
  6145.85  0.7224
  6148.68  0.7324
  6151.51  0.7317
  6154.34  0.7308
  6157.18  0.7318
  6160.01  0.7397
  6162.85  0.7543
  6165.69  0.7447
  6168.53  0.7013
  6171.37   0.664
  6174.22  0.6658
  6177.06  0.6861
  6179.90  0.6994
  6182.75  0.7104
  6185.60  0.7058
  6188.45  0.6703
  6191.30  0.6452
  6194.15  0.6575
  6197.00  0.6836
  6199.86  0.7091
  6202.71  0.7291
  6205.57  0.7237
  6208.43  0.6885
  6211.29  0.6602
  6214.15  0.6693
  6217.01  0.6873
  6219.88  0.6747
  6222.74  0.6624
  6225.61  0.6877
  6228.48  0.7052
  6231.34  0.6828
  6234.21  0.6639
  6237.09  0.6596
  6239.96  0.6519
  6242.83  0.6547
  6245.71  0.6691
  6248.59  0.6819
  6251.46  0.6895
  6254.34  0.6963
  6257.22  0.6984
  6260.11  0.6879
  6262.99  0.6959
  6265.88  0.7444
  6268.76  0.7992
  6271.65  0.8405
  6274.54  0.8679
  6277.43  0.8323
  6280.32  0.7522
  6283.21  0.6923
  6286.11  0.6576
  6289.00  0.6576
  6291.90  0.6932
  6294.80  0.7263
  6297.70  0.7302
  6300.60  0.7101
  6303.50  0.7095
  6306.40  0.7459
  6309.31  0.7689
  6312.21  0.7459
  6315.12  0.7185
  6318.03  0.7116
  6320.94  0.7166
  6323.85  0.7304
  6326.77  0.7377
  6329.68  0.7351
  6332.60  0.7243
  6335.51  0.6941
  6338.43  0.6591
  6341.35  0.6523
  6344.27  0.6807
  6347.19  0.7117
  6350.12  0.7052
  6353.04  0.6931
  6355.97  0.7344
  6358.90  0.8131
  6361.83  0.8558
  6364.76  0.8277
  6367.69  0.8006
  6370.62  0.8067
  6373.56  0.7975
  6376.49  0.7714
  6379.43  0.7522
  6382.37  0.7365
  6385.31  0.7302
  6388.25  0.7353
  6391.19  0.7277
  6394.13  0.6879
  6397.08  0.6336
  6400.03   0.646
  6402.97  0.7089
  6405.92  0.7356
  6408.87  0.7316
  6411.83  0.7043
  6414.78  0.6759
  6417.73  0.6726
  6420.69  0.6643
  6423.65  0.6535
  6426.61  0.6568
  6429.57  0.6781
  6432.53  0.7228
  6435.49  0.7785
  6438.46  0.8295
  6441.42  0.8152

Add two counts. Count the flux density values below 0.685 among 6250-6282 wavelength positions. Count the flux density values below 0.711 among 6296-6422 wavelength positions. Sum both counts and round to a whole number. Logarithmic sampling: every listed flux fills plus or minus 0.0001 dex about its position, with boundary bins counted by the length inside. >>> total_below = 16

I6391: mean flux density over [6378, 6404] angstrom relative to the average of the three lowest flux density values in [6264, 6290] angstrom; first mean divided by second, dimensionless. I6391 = 1.06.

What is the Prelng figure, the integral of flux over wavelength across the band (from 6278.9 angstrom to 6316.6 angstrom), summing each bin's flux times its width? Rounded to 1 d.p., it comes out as 27.0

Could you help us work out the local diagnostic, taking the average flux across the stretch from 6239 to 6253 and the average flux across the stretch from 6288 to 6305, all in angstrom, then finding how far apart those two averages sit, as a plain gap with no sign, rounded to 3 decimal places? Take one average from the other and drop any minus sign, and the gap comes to 0.035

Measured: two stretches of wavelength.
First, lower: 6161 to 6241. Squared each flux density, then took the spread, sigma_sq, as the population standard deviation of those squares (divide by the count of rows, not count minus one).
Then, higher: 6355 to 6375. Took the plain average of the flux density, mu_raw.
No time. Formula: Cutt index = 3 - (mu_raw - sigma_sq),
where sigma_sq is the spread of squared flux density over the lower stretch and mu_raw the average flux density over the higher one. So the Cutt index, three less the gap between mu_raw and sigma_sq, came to 2.23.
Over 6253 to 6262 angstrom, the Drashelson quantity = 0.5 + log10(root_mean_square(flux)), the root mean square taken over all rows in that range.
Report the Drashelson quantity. 0.341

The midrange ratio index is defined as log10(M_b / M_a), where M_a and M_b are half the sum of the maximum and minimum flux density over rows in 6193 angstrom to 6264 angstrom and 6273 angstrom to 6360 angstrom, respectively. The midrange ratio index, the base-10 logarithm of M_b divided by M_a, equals 0.042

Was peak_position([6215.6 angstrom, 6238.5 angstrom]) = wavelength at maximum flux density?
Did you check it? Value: 6228.48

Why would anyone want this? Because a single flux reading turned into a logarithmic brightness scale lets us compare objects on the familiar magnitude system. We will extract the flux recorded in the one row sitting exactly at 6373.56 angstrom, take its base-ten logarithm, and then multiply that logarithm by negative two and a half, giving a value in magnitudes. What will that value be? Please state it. 0.25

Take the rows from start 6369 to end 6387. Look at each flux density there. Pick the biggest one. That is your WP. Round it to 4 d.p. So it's 0.8067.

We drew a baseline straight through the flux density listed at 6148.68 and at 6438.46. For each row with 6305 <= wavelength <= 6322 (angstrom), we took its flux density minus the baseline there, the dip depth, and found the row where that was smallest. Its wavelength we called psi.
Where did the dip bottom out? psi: 6318.03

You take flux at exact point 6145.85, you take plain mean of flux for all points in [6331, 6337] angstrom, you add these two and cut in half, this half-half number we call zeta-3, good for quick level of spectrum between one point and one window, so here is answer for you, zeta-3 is 0.716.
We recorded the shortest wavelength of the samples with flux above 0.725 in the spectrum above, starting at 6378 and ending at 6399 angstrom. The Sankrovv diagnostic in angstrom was 6379.43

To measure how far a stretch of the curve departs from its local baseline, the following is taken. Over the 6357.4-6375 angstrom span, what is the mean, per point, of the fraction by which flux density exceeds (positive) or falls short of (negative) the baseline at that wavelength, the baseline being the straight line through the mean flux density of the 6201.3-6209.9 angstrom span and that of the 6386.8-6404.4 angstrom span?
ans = 0.18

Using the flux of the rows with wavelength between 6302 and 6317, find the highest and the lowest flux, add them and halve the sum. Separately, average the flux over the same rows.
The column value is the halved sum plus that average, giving 1.48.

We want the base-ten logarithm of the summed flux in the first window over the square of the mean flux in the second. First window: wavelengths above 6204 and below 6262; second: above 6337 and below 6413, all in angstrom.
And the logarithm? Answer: 1.40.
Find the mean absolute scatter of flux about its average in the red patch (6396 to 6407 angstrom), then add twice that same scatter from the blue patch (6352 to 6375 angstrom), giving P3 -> 0.12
